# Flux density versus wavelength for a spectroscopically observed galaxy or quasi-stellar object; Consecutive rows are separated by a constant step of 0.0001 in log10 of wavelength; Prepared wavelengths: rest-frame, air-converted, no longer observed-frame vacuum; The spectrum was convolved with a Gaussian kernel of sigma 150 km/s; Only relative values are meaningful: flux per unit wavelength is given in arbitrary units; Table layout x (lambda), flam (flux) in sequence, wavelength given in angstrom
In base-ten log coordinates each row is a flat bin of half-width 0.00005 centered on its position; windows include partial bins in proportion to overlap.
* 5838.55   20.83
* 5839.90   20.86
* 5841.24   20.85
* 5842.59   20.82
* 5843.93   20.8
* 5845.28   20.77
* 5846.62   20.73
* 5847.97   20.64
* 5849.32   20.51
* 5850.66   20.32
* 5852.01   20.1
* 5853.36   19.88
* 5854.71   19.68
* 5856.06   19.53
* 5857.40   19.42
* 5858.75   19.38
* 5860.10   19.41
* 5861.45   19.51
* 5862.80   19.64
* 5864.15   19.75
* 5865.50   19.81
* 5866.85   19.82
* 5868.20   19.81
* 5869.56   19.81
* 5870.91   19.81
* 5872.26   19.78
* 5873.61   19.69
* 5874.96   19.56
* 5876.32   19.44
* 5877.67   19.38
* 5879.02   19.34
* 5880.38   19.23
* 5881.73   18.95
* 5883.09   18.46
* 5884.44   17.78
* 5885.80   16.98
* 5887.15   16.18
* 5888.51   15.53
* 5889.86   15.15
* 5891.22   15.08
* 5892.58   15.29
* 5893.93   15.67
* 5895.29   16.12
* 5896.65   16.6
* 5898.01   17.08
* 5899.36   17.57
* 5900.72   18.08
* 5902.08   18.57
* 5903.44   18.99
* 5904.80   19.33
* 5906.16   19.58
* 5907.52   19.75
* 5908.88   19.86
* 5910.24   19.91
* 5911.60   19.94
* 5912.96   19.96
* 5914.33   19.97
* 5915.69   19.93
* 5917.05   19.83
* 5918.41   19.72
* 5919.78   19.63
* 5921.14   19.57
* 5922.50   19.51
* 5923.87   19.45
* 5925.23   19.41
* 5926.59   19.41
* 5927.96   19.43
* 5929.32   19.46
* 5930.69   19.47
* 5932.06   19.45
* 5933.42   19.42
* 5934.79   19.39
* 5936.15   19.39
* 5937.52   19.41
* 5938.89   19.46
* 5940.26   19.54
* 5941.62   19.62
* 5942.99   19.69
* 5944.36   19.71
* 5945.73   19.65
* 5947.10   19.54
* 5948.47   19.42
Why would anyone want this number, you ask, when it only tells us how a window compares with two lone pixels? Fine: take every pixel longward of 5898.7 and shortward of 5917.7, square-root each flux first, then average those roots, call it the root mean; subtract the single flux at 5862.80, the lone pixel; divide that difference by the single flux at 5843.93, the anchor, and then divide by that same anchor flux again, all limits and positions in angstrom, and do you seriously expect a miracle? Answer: -0.0352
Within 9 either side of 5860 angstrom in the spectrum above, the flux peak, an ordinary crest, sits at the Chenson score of 5852.01 angstrom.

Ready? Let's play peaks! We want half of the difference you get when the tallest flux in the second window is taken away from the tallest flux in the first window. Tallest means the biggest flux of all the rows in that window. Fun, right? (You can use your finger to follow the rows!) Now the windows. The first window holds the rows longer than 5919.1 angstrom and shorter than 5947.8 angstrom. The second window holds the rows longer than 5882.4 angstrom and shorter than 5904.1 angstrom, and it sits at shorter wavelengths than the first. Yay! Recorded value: 0.4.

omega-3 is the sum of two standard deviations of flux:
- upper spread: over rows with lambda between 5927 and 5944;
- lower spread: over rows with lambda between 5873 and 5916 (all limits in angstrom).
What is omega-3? 1.8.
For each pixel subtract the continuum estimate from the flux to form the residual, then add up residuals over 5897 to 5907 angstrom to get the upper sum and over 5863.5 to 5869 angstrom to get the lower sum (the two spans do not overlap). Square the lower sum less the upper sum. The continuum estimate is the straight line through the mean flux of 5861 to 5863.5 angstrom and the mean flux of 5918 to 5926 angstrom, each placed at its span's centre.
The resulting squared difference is 74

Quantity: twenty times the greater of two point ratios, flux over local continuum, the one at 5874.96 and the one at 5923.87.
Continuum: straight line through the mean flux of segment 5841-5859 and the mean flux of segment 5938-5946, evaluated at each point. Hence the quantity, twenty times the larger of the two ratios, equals 19.7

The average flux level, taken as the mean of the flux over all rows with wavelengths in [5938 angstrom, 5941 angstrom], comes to 19.5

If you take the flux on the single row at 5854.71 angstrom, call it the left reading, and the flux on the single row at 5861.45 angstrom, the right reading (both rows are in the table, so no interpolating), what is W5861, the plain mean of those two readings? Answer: 19.6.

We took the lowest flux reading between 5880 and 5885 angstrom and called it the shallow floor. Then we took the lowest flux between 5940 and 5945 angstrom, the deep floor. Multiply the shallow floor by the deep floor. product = 347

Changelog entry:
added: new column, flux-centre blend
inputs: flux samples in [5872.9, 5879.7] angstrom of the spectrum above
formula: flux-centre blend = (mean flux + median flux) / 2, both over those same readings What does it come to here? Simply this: 19.46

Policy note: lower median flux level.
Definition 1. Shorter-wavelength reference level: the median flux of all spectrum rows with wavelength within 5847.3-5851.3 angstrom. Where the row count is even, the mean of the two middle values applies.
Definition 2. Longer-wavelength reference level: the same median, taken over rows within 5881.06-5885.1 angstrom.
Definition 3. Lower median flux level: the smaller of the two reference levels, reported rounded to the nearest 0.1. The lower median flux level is 18.5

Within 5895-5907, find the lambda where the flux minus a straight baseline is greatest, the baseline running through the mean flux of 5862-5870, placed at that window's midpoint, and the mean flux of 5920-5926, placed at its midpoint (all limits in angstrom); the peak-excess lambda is 5906.16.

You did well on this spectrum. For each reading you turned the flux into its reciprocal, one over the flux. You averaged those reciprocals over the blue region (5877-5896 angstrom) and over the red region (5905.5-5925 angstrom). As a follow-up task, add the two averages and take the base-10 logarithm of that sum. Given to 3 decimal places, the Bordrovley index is -0.960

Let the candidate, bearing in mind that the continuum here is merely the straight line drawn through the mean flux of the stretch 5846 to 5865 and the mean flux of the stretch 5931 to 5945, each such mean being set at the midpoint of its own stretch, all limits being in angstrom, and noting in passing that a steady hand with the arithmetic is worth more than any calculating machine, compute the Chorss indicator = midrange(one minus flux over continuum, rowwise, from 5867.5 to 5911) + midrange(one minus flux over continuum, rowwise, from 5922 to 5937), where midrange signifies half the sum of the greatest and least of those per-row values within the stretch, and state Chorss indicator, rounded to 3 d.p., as 0.117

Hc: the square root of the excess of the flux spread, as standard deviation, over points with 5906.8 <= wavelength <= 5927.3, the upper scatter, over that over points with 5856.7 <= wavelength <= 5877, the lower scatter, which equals 0.2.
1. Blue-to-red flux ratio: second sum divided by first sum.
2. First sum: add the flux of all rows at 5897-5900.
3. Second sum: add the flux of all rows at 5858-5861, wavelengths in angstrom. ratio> 1.12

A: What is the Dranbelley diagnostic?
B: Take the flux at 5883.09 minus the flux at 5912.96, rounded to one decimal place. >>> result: -1.5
